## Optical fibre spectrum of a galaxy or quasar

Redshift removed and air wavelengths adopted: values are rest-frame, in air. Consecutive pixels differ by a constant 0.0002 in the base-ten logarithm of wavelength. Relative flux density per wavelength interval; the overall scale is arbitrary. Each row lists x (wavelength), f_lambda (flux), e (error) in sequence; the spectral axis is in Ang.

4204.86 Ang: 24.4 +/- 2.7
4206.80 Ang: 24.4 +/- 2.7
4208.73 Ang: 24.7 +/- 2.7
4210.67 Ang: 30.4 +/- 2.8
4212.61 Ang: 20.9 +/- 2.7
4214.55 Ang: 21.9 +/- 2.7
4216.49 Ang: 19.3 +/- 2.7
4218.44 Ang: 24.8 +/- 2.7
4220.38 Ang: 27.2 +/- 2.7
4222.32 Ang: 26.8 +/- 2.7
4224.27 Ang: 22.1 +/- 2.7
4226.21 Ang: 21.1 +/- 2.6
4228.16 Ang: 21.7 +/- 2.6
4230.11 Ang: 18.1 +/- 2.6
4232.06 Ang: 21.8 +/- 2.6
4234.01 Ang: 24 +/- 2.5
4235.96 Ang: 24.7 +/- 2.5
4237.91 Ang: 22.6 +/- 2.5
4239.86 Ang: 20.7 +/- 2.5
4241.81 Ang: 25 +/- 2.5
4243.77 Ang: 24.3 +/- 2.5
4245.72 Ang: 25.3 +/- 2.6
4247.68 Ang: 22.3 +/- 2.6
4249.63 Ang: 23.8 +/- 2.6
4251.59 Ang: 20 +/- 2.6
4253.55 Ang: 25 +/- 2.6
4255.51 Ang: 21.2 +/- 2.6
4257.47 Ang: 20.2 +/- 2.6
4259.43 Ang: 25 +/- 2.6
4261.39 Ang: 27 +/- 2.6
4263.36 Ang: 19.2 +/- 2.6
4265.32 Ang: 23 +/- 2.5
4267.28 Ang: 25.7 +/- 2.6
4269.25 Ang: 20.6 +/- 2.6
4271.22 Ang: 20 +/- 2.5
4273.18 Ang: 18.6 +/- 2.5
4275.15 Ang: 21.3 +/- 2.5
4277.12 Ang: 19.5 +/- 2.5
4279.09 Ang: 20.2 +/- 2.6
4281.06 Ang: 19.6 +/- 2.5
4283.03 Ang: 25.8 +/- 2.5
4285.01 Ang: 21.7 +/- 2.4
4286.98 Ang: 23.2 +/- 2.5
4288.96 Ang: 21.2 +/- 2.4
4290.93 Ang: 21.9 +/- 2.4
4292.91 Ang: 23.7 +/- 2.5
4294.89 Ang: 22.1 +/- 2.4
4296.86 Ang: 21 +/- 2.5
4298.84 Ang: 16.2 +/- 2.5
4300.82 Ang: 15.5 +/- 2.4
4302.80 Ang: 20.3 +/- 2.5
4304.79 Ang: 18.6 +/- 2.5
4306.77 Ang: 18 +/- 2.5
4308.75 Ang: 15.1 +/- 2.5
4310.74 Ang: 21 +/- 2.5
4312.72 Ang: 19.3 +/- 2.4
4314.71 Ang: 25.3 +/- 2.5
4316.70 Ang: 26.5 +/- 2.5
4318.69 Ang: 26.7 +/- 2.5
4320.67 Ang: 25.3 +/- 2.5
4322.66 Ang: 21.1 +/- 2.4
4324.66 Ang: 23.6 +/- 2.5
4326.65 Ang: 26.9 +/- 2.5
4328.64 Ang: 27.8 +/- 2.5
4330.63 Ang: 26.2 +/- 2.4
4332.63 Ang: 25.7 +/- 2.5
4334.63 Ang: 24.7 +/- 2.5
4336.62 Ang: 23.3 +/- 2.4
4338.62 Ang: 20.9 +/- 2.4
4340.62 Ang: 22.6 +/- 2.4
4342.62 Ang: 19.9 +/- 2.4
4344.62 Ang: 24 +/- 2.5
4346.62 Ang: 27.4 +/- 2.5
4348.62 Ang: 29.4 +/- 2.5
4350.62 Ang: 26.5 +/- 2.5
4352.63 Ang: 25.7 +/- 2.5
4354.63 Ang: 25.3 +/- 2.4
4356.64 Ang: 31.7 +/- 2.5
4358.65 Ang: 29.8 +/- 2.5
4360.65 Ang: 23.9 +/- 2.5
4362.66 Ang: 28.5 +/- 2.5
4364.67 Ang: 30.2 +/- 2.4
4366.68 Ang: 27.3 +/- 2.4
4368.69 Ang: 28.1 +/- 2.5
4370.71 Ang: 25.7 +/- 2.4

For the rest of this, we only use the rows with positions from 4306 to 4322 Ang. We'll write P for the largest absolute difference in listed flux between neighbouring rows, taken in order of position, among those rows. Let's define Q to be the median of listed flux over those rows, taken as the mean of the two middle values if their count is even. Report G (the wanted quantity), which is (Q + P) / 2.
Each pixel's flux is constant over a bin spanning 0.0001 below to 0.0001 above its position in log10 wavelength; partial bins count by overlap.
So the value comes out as 15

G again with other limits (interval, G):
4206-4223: 17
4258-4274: 15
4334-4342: 13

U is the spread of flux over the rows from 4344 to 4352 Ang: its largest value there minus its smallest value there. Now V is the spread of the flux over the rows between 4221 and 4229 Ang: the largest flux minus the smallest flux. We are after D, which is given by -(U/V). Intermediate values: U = 5.4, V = 5.7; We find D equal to -0.9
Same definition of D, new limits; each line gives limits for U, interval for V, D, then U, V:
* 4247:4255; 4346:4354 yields -1.4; 5.0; 3.7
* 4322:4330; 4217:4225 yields -1.3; 6.7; 5.1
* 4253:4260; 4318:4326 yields -0.9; 4.8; 5.6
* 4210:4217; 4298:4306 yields -2.3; 11.1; 4.8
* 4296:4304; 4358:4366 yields -0.9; 5.5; 6.3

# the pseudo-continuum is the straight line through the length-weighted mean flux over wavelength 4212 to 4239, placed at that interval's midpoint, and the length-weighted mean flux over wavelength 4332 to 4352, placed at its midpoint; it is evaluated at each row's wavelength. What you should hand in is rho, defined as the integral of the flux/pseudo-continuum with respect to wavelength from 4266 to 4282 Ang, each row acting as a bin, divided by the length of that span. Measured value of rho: 0.89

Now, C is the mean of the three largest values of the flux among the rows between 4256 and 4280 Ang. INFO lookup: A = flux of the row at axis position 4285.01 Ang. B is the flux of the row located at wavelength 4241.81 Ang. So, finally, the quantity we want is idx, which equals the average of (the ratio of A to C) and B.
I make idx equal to 12.9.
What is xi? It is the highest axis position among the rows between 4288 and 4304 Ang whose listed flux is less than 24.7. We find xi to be 4302.80 Ang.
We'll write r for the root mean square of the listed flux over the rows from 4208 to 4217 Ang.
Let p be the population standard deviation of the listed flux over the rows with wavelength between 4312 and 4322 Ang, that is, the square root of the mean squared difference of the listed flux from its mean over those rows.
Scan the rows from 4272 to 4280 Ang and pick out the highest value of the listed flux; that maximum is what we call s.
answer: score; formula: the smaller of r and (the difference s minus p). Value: 18.6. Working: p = 2.72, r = 23.8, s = 21.3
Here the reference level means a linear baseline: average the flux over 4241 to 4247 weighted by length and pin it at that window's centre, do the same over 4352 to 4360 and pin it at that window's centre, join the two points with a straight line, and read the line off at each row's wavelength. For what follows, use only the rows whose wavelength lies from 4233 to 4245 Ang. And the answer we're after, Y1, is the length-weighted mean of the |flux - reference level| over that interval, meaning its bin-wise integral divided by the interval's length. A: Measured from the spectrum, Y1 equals 1.2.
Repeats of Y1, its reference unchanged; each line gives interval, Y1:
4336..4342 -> 5.5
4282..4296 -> 3.3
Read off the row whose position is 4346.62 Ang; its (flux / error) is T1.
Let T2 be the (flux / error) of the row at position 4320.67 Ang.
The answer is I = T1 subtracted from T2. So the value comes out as -0.8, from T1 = 11.0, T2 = 10.1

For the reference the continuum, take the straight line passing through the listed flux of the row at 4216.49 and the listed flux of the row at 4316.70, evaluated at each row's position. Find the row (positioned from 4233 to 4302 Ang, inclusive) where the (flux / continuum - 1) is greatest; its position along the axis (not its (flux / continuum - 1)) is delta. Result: 4261.39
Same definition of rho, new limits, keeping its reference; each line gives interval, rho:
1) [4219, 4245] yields 1.02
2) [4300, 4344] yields 0.93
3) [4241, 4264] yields 1.01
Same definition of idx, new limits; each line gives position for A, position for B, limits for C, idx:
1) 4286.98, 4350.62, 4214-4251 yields 13.7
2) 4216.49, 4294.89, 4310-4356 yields 11.4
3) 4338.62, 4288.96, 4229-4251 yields 11.0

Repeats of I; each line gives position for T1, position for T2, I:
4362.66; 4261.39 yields -1.0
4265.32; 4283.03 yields 1.1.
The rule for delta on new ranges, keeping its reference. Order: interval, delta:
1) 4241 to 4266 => 4261.39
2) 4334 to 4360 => 4356.64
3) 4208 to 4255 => 4210.67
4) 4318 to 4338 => 4328.64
